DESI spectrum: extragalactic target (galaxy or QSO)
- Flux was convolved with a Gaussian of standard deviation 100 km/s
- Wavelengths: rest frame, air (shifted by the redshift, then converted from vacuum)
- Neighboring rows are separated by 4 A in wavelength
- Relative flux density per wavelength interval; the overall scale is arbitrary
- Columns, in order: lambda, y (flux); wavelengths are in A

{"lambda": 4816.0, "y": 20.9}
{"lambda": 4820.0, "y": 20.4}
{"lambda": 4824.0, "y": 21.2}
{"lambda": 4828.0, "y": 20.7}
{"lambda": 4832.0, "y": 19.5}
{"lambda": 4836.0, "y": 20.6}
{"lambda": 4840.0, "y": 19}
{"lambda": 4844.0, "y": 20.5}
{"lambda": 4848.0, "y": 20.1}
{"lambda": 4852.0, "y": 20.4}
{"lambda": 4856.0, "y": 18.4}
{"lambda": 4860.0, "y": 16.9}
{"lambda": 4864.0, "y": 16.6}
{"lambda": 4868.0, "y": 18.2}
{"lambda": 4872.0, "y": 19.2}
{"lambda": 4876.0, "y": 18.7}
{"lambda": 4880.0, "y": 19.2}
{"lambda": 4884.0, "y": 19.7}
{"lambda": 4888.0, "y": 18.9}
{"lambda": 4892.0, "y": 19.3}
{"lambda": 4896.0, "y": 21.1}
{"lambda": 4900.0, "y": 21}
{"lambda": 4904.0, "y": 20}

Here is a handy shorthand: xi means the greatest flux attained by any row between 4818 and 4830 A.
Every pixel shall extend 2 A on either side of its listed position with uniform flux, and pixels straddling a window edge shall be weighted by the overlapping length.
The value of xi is 21.2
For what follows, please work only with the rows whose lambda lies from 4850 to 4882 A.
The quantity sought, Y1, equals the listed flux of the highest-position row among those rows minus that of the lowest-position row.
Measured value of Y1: -1.2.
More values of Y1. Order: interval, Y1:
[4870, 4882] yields 0.0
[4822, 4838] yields -0.6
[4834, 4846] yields -0.1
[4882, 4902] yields 1.3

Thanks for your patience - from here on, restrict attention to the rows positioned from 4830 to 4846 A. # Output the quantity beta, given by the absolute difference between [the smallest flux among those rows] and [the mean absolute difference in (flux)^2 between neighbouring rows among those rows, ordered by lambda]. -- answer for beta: 37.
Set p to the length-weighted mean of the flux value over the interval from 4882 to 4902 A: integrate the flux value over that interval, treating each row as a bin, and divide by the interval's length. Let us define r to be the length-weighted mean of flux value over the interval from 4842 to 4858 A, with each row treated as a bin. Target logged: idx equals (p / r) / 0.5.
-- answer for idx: 2.02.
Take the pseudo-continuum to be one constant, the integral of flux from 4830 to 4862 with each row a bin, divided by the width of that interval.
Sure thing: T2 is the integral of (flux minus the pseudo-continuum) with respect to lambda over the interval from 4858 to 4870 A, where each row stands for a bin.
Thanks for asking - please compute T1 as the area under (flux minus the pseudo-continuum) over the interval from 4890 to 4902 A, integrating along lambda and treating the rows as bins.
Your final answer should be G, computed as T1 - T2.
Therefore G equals 39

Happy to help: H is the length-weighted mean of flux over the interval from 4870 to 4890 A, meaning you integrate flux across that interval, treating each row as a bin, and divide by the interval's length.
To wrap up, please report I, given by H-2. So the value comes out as 17.1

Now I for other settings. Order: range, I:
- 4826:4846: 18.1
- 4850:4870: 16.1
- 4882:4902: 18.0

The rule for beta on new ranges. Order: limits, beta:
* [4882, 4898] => 21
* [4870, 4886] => 0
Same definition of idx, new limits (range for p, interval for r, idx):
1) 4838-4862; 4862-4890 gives 2.06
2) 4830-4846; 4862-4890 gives 2.13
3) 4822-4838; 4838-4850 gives 2.06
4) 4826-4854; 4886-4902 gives 2.00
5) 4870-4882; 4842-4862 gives 1.98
